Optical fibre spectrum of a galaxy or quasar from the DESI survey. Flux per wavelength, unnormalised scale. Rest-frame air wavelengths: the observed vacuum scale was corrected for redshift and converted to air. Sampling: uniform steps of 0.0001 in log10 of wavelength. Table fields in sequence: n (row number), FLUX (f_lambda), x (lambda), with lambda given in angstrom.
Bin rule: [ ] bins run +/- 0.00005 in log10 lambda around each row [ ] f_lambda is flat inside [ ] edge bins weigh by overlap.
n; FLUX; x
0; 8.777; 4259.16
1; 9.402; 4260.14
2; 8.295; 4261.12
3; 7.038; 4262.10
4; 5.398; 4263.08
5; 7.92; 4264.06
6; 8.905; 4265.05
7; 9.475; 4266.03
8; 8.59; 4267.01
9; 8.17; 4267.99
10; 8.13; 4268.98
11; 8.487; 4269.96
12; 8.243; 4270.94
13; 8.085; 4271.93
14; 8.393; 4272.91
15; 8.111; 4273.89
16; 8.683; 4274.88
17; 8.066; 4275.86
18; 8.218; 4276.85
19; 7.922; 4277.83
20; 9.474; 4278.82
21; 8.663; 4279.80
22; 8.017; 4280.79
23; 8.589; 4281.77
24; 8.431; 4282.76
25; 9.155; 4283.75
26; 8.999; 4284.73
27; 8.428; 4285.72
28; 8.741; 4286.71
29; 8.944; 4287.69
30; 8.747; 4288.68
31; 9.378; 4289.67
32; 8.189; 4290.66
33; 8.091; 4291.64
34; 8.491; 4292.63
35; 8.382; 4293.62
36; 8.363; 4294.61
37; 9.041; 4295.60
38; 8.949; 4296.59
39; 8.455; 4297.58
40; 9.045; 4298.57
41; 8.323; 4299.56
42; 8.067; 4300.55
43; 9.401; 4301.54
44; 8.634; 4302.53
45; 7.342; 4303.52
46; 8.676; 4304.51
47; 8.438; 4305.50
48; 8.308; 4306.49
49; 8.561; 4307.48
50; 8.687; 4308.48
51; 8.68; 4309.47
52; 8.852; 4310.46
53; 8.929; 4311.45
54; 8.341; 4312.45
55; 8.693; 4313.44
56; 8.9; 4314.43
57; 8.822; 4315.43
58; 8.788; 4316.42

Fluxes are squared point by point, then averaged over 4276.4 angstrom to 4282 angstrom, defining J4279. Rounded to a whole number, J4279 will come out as 72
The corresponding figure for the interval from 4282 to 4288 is 77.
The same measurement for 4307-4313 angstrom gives 75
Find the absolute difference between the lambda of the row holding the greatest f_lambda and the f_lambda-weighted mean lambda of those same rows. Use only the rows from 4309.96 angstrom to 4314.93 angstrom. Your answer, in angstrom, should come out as 1.0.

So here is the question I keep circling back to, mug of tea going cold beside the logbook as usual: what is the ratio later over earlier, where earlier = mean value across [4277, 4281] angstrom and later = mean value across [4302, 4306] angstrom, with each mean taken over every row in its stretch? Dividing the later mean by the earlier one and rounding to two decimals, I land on 0.97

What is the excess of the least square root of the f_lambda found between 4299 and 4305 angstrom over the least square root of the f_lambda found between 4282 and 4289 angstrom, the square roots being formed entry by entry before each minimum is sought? -0.19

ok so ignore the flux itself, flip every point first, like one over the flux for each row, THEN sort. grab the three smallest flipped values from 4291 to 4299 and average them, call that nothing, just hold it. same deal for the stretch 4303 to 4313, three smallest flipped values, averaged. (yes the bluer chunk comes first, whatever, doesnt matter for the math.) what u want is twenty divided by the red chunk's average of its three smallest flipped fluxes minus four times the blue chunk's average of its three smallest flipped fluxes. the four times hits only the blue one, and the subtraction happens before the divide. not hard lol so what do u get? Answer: -60.5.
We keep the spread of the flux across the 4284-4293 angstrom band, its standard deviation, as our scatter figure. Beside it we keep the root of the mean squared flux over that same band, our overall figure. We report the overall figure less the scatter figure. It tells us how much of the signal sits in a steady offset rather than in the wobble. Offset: 8.3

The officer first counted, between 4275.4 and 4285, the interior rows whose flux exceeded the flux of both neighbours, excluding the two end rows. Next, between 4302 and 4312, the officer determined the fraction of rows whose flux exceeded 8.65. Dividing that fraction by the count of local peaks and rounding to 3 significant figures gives 0.125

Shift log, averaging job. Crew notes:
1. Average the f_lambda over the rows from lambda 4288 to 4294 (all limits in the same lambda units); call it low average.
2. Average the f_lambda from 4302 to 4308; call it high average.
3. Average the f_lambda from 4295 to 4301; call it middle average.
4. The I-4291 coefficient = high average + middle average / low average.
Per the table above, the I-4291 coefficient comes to 9.34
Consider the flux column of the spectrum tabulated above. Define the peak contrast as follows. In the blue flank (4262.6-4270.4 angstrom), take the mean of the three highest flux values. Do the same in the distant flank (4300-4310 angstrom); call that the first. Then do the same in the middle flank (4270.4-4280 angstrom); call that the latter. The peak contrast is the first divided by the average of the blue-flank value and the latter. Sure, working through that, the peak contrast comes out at 0.995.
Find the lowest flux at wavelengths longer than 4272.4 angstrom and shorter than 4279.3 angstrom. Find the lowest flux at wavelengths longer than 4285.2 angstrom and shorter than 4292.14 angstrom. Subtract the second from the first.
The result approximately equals -0.17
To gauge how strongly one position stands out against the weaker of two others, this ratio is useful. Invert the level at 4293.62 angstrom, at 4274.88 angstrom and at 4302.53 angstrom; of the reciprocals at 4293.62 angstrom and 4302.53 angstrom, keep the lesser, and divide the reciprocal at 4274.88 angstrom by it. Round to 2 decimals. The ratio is 0.99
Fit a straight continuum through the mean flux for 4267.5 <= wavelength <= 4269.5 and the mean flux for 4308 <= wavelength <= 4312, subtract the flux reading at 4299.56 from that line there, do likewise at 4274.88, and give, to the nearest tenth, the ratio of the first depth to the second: -0.7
